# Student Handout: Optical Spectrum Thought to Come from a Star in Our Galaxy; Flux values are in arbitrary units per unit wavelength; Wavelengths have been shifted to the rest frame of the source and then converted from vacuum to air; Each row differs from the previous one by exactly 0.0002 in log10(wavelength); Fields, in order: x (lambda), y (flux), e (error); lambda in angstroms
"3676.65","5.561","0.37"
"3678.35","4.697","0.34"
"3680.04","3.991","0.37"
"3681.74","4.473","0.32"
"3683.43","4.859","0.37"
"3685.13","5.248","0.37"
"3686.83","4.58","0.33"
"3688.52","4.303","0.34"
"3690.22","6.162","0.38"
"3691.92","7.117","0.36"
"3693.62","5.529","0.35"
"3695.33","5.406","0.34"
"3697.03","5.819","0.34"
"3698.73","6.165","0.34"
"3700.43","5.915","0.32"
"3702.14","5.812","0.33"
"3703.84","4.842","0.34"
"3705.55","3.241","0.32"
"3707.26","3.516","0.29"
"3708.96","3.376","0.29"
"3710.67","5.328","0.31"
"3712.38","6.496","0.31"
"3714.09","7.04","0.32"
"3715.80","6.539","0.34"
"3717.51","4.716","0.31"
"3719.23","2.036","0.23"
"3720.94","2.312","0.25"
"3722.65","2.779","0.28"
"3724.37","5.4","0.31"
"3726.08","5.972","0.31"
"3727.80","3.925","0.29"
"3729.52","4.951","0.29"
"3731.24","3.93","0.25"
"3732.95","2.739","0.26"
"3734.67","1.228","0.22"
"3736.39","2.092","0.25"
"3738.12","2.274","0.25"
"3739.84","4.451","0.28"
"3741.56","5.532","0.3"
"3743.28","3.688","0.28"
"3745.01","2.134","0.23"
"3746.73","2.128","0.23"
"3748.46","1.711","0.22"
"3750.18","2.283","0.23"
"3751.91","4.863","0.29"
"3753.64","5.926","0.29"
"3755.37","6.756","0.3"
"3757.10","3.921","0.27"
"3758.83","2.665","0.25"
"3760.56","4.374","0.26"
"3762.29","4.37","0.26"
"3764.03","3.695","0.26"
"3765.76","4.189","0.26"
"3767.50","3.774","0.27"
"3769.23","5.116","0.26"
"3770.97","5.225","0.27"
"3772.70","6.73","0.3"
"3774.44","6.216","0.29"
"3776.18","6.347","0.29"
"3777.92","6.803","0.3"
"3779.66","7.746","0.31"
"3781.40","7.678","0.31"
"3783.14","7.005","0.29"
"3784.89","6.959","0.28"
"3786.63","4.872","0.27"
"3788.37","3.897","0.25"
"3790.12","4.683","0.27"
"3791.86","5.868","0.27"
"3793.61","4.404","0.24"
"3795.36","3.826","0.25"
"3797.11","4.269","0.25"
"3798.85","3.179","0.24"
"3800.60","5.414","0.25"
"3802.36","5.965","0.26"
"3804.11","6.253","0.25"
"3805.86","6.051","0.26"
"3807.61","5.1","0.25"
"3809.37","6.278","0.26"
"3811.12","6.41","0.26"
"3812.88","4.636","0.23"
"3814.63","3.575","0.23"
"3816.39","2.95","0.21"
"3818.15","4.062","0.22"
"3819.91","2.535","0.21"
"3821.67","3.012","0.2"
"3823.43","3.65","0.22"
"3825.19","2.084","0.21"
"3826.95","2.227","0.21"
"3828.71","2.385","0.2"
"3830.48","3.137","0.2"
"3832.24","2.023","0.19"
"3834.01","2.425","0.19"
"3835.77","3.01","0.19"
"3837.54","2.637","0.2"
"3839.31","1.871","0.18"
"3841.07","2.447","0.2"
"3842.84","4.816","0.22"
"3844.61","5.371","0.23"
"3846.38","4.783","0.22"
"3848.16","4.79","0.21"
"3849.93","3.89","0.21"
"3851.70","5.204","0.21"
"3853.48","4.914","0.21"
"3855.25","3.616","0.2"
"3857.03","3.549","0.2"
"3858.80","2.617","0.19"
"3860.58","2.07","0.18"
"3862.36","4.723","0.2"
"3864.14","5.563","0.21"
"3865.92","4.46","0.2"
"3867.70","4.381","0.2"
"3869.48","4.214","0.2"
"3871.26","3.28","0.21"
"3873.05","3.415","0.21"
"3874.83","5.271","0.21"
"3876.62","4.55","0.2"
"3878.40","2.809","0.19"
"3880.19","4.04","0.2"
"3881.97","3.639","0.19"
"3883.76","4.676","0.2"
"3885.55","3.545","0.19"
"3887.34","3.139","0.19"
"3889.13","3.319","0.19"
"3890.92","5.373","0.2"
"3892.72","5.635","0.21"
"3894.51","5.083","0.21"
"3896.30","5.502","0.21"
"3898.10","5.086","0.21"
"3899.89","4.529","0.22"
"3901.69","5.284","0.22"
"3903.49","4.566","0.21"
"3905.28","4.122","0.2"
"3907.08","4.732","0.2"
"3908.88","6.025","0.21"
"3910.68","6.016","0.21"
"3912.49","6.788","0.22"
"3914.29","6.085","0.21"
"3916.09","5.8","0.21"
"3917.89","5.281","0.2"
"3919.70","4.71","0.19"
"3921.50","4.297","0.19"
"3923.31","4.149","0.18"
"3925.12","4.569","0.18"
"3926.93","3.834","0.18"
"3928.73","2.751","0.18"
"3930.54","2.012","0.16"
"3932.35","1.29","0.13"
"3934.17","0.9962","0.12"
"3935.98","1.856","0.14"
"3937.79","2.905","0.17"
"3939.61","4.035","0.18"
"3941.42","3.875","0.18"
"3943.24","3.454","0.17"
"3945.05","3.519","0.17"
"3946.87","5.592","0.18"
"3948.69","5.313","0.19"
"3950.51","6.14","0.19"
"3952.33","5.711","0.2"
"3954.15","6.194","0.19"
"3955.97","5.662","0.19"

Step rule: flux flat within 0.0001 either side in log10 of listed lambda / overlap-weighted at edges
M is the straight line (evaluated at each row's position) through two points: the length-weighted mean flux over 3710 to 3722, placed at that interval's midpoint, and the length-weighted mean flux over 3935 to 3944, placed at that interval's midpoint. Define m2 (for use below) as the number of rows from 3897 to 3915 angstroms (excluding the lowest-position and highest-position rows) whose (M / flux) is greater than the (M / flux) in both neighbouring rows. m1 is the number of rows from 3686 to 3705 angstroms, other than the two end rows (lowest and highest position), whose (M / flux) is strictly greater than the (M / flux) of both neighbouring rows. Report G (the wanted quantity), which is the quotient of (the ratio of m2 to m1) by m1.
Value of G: 0.50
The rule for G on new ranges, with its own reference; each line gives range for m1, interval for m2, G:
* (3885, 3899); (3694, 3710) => 0.25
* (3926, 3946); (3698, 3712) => 0.50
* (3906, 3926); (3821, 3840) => 2.00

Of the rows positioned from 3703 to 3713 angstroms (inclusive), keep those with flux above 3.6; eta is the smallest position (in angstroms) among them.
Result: 3703.84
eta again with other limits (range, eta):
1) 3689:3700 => 3690.22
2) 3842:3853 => 3842.84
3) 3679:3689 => 3680.04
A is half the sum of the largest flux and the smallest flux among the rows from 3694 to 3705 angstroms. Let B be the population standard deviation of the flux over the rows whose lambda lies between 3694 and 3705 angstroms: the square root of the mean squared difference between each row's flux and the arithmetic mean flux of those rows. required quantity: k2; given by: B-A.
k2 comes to -5.1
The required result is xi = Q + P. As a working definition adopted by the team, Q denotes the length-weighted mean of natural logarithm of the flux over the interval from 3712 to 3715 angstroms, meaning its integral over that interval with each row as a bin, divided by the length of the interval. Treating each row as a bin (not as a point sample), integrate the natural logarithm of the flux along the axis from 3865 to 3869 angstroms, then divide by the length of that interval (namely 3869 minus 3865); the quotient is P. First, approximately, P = 1.5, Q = 1.92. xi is 3.4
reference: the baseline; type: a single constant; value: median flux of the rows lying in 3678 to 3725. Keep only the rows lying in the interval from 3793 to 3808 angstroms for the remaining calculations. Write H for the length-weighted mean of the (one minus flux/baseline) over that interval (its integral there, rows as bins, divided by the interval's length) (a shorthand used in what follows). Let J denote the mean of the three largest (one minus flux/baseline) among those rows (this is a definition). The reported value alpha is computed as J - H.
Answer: 0.23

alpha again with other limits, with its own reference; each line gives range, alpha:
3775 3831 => 0.51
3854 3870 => 0.23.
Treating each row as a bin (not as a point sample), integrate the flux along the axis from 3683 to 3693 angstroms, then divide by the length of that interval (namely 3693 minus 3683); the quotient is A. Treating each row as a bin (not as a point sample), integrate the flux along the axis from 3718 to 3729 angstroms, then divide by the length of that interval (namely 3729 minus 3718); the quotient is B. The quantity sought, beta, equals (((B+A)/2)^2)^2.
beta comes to 450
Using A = 5.4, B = 3.81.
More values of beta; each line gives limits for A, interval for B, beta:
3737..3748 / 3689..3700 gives 457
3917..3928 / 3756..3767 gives 307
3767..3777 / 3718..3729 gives 496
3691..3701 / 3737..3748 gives 462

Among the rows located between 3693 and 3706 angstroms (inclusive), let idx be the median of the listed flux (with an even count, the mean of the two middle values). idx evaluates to 5.7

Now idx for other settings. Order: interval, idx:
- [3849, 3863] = 3.8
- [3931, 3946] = 3.2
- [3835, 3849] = 3.9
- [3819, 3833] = 2.5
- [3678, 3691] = 4.6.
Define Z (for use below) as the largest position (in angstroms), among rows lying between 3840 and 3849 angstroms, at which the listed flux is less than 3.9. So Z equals 3841.07 angstroms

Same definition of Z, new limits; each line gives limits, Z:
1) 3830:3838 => 3837.54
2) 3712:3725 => 3722.65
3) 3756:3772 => 3767.50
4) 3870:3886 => 3885.55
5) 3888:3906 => 3889.13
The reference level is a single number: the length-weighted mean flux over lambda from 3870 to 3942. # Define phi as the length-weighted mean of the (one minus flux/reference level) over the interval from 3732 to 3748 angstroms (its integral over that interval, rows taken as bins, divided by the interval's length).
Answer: 0.3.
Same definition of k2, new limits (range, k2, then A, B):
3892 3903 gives -4.7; 5.1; 0.4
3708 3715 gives -3.8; 5.2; 1.4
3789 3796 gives -4.1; 4.8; 0.7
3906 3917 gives -5.2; 5.8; 0.6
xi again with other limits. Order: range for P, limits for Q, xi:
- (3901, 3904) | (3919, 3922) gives 3.1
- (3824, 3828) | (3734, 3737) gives 1.3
